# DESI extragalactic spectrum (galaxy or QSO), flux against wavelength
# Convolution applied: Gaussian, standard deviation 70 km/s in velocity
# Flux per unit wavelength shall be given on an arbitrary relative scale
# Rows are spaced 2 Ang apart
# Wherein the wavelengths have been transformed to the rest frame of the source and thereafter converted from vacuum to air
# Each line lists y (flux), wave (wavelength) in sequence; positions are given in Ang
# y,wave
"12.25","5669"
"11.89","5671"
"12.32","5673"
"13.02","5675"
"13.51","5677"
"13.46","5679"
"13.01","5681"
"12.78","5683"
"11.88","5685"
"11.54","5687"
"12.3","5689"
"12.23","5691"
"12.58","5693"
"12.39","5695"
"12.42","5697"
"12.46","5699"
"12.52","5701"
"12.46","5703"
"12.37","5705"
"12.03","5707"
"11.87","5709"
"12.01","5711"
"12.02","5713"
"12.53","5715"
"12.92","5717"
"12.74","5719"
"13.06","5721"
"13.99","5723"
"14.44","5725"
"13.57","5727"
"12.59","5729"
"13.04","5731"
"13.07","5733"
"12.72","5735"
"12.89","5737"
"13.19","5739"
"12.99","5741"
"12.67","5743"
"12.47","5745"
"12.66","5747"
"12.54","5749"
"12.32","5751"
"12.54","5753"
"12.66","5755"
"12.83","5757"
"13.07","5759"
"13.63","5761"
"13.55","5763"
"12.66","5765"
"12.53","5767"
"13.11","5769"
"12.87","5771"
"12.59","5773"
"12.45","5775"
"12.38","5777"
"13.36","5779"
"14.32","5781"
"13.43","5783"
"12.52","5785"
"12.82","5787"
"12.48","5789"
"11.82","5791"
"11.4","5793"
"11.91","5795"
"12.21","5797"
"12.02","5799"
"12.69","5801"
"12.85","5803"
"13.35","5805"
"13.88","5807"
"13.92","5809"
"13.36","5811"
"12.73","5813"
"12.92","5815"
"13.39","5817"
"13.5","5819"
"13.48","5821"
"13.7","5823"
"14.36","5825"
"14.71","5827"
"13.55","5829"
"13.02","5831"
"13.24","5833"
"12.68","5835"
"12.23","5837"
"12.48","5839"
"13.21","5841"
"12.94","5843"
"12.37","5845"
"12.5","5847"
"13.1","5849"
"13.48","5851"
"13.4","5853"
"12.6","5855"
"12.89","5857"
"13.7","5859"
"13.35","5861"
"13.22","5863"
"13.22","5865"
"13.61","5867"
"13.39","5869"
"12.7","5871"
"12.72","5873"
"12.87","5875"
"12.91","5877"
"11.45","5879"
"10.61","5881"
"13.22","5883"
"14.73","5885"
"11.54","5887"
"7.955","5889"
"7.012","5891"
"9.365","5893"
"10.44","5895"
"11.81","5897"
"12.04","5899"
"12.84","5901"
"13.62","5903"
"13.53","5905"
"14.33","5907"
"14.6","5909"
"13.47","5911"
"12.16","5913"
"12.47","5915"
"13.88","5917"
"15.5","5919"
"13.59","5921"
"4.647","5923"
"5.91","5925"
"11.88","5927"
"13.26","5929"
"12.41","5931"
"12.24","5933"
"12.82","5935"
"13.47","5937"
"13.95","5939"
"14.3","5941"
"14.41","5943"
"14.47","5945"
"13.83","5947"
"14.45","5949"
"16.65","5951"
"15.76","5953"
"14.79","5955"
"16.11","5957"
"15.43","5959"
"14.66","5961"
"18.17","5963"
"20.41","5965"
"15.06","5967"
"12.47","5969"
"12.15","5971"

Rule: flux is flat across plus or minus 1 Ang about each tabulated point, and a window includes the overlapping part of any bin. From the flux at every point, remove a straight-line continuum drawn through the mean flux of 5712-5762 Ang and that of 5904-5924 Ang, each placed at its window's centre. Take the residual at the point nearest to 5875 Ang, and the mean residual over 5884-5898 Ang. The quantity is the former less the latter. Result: 2.5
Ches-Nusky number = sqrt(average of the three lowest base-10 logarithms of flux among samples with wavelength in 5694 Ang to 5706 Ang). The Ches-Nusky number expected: 1.05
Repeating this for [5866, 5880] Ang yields 1.04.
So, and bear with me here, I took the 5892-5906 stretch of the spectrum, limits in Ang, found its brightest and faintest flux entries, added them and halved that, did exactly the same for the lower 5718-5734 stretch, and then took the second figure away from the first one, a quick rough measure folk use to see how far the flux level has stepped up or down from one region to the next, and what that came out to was -2.0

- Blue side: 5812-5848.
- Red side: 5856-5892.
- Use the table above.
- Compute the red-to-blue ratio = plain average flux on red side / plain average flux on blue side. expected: 0.93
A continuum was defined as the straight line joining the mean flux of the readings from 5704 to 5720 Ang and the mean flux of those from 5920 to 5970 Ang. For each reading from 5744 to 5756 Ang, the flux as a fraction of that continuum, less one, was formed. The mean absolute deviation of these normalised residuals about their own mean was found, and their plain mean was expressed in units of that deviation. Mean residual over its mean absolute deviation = -0.27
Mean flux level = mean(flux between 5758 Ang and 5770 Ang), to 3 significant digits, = 13.1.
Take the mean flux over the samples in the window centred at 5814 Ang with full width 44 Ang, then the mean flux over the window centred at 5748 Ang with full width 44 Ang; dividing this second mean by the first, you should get 0.98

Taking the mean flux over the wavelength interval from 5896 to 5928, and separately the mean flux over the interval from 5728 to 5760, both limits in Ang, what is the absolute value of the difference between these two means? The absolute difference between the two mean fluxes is 0.50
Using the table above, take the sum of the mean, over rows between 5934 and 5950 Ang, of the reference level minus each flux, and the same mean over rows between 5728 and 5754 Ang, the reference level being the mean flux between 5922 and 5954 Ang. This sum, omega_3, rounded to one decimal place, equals -1.2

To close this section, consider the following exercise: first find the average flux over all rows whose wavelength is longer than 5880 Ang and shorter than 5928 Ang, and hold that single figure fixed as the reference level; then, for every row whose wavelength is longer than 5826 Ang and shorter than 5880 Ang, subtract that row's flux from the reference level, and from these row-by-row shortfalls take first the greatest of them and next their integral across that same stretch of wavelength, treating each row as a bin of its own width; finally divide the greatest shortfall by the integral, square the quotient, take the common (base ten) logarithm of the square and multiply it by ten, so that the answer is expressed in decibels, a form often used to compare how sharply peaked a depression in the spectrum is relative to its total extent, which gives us -49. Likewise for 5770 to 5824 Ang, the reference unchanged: -46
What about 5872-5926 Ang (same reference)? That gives 2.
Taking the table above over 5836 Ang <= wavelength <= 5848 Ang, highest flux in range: 13.21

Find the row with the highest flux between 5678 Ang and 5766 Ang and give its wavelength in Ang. 5725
